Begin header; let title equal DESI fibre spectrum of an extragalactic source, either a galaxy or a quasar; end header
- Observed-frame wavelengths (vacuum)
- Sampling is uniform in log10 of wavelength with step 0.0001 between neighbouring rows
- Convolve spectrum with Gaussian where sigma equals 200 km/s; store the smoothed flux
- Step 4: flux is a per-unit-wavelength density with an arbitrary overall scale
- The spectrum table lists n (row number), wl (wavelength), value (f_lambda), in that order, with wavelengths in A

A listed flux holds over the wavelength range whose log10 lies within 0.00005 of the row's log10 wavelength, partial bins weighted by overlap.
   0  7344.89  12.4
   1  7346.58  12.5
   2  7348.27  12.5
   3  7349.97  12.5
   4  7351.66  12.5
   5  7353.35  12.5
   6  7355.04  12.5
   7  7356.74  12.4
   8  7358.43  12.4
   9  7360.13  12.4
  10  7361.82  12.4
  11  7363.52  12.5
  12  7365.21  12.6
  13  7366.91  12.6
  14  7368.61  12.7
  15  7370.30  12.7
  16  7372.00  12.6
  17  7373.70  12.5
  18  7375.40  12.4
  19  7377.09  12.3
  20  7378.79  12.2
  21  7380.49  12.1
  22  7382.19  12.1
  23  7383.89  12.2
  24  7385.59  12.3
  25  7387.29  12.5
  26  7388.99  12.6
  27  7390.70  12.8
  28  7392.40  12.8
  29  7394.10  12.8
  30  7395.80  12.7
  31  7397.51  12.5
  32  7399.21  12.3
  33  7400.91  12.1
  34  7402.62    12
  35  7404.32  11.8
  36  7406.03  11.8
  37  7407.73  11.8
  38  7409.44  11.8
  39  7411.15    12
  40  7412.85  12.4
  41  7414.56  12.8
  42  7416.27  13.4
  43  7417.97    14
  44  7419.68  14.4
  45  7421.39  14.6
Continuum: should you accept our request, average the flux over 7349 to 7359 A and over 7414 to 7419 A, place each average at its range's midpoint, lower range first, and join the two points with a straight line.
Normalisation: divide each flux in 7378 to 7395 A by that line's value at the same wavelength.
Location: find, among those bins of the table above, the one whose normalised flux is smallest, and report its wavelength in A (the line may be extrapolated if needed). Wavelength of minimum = 7382.19 A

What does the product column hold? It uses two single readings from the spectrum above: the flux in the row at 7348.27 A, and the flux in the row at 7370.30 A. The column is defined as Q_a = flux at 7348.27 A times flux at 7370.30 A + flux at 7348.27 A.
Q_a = 171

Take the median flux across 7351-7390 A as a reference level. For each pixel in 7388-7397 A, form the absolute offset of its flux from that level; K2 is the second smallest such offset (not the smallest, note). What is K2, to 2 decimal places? 0.20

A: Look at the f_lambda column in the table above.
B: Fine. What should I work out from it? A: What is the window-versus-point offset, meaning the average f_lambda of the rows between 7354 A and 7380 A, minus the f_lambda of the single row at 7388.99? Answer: -0.12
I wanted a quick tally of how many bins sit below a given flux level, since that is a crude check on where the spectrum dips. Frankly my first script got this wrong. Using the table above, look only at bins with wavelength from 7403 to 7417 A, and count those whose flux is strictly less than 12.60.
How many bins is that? 6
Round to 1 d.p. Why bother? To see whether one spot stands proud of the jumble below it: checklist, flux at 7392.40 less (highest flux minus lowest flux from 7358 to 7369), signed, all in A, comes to 12.5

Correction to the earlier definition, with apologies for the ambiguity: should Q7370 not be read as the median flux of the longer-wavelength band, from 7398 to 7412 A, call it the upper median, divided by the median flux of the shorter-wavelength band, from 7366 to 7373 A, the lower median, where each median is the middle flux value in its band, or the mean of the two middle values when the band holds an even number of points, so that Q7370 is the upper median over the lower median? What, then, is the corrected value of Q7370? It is 0.94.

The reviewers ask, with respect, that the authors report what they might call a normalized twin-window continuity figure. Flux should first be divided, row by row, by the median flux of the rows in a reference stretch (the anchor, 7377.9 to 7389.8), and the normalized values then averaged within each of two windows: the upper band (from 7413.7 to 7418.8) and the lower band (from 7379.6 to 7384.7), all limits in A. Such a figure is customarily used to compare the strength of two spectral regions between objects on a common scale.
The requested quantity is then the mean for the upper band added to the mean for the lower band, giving 2.09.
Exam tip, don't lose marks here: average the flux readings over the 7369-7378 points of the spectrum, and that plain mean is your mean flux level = 12.5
